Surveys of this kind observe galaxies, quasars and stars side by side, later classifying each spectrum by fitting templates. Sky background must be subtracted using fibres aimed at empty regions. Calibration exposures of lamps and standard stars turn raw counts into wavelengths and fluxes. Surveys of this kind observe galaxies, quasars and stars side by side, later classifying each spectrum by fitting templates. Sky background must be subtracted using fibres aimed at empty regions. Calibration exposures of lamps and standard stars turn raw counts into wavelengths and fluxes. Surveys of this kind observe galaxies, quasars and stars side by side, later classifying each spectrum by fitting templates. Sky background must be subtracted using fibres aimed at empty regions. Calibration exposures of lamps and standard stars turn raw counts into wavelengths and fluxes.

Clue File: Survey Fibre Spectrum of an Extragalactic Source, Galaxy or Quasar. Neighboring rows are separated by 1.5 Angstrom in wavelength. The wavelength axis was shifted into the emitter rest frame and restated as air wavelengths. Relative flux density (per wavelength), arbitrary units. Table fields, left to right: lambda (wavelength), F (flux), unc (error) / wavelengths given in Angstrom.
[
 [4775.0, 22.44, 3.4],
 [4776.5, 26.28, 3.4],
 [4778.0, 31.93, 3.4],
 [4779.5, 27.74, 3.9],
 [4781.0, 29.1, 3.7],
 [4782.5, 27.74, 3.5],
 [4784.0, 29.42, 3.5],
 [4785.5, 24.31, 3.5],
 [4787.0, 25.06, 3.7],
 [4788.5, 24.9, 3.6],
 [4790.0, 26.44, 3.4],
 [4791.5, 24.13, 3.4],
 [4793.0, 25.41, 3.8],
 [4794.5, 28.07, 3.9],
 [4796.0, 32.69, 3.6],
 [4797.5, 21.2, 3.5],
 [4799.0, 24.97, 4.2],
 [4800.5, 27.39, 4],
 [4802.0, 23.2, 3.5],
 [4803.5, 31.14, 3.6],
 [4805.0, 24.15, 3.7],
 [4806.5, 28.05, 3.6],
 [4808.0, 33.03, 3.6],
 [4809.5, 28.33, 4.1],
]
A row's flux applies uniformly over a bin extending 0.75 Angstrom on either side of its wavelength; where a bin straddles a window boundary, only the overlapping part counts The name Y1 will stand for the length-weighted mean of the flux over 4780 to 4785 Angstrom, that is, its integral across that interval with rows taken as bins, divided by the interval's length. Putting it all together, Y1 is 28.5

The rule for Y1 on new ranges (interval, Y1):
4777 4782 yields 29.3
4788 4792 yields 25.2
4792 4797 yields 28.1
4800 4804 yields 27.0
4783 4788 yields 26.3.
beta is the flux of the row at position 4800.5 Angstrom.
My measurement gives 27.39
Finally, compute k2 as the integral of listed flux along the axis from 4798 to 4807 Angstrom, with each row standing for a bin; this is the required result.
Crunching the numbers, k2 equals 237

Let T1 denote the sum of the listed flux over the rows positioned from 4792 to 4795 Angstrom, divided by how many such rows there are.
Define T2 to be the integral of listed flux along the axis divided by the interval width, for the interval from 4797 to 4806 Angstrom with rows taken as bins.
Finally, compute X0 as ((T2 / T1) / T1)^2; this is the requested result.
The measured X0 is 0.0013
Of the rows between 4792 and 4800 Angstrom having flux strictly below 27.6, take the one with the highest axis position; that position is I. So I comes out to 4799.0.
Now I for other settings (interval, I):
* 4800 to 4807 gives 4805.0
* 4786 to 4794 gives 4793.0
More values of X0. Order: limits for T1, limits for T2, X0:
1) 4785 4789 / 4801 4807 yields 0.0019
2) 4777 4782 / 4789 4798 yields 0.0009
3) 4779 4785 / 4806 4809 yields 0.0014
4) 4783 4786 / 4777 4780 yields 0.0017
